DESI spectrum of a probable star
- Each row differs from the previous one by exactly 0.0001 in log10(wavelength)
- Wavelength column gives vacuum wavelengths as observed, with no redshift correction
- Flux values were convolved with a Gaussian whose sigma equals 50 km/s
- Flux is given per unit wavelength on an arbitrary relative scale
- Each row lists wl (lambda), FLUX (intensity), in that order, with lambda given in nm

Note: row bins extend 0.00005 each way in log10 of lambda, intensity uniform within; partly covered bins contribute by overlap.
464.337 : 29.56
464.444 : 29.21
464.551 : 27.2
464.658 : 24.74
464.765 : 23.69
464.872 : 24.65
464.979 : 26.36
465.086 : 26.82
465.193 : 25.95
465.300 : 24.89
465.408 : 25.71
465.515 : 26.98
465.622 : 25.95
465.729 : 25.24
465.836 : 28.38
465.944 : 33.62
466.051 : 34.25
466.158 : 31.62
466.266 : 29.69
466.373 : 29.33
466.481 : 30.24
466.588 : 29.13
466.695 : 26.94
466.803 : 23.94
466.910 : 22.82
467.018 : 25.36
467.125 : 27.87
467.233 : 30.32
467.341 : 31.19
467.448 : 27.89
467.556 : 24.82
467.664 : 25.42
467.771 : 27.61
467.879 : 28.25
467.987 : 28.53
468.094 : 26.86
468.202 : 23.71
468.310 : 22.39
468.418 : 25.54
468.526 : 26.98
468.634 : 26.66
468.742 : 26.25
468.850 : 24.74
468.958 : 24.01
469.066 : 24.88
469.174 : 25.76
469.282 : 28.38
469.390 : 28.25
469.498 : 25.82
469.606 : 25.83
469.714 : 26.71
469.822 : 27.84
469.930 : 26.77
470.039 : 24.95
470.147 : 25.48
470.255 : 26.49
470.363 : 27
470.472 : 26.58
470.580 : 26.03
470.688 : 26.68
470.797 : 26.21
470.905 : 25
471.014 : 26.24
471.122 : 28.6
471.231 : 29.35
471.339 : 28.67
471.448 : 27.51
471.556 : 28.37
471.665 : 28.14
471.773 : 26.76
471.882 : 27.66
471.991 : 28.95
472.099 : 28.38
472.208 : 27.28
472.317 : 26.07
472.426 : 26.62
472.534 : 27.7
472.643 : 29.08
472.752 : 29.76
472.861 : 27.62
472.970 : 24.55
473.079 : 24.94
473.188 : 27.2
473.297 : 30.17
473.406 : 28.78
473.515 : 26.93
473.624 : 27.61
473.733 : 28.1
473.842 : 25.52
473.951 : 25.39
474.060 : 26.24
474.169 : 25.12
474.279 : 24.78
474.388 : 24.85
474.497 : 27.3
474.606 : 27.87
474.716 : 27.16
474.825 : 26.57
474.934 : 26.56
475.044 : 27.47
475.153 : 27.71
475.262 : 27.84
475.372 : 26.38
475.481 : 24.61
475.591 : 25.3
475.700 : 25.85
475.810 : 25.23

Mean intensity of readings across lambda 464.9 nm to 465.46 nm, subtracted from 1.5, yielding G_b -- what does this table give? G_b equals -24.4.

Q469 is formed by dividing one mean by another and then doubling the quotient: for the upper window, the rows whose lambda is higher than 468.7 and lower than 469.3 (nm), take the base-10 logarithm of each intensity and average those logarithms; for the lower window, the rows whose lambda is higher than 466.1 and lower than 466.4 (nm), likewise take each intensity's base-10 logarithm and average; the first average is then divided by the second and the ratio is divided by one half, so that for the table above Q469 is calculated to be 1.90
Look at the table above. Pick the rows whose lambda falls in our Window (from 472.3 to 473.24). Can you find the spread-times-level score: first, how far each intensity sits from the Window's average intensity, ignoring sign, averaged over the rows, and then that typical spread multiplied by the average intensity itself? 36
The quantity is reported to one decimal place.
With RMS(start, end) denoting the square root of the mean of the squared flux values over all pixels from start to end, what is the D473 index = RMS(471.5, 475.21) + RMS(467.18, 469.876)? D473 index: 53.8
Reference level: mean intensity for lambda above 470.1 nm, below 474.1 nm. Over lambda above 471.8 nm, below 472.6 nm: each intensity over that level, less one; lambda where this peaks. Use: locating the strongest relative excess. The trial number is 471.991 nm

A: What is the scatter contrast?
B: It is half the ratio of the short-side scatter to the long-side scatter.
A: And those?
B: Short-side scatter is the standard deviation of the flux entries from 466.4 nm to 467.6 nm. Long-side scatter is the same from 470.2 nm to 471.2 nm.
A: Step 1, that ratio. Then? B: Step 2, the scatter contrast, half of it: 1.5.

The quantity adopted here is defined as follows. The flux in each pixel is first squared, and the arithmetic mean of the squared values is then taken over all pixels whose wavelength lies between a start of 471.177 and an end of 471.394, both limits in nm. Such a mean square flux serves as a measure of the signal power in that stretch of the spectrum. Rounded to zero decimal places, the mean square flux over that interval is 842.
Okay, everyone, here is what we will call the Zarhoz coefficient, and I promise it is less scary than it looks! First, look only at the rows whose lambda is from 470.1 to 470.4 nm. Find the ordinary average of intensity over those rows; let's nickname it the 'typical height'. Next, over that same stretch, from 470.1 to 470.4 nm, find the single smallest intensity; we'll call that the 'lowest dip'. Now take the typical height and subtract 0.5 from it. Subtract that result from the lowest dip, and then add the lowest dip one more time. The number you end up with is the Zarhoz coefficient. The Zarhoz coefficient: 25.1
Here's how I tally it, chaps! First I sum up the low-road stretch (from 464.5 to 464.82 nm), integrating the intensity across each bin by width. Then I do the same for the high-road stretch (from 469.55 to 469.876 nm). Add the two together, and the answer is 16.8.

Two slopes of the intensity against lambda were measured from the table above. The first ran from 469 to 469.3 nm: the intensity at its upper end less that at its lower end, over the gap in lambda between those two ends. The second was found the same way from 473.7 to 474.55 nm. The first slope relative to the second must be -15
